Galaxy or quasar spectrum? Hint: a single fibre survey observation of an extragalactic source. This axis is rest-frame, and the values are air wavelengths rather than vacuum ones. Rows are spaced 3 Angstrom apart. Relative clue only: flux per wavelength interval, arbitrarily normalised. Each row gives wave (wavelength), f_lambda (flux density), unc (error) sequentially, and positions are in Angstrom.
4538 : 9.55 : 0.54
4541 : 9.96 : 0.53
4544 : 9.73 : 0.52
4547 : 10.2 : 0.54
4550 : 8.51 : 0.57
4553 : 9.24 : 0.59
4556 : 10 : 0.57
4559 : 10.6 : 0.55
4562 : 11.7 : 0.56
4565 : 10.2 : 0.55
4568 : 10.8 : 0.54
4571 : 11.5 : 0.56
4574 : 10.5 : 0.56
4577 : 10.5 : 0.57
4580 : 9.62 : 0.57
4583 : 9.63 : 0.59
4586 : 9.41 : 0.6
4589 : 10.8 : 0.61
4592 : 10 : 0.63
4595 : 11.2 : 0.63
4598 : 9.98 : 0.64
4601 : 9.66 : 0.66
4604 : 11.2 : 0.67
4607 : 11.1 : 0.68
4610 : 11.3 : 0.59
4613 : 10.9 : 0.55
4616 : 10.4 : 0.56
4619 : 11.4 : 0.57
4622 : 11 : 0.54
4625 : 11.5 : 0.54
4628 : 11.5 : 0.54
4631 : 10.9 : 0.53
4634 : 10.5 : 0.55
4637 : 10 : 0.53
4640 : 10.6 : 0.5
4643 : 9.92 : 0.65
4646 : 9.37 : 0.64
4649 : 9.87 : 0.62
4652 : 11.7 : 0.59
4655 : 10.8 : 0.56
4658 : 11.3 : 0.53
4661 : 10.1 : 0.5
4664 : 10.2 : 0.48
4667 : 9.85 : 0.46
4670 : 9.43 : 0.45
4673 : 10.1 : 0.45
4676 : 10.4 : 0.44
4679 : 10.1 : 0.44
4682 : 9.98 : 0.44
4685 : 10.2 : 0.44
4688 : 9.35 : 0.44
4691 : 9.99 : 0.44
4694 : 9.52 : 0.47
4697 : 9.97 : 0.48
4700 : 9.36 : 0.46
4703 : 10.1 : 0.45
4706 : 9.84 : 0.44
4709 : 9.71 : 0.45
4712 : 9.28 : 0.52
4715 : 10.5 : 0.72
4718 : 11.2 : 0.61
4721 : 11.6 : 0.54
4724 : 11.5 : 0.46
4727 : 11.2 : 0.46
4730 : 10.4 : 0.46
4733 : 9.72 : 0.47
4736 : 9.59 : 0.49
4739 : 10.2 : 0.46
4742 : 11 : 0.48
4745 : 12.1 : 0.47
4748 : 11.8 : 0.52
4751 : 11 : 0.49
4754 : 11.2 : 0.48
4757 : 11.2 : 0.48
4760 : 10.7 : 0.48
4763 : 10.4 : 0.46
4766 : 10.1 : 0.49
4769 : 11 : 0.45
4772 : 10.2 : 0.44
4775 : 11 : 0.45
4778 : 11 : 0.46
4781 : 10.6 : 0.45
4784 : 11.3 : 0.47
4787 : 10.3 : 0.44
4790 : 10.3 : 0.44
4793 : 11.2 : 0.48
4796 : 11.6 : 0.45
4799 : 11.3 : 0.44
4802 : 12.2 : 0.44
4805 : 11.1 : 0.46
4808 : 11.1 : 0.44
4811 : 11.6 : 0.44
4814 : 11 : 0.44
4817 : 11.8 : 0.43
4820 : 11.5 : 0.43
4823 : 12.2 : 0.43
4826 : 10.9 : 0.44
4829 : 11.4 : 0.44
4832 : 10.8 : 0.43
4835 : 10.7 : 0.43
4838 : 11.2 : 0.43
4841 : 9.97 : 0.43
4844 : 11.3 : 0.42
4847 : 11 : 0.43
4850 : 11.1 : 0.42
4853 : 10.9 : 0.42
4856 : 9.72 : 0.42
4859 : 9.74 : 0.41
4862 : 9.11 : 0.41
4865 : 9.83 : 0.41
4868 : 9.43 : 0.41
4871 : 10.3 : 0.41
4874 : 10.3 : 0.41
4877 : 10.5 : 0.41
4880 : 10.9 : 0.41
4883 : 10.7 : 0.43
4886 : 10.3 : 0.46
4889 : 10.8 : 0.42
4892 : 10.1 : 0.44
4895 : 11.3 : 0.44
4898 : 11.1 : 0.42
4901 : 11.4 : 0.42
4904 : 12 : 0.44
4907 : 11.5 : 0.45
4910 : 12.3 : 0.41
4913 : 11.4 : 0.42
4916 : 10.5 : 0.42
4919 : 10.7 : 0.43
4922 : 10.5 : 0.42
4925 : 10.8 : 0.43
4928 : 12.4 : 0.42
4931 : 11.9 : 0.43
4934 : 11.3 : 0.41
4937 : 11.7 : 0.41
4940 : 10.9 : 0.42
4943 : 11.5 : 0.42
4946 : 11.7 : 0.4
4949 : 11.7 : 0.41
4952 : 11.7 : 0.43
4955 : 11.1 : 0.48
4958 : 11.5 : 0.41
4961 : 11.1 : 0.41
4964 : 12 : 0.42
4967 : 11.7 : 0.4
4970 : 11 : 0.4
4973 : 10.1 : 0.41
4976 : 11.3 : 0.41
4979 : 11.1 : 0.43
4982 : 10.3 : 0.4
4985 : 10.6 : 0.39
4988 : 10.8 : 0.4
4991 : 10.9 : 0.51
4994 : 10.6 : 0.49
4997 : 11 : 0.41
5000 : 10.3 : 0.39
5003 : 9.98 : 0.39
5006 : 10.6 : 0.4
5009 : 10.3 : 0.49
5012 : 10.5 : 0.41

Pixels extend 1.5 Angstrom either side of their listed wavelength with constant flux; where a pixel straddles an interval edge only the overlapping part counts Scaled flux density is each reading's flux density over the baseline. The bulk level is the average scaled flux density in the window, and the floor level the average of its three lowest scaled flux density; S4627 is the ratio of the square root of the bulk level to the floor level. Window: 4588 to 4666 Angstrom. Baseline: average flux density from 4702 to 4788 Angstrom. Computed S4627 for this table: 1.11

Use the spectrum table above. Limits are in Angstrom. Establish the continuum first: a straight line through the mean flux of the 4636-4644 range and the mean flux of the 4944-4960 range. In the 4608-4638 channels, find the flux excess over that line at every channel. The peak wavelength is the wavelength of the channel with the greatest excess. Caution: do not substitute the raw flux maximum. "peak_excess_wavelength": 4625 Angstrom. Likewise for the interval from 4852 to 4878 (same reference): 4853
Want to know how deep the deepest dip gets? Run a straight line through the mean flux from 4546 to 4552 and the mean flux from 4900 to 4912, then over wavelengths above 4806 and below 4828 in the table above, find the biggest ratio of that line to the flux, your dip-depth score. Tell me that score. 1.03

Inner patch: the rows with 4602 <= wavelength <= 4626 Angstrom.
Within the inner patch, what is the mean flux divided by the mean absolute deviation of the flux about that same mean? 44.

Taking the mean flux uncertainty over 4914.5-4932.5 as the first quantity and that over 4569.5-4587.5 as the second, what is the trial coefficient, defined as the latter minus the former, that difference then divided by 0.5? 0.30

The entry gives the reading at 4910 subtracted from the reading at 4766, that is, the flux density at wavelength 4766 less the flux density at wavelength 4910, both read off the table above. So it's -2.2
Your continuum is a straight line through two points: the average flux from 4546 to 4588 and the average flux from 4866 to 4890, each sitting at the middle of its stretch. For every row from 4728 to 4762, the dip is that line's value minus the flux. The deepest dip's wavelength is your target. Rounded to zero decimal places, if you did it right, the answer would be 4736 Angstrom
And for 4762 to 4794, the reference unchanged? 4766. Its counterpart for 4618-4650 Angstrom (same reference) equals 4646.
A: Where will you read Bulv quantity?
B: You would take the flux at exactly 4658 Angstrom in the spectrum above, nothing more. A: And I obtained 11.3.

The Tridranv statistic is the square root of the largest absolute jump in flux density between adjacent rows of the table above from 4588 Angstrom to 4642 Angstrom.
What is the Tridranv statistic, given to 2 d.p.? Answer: 1.24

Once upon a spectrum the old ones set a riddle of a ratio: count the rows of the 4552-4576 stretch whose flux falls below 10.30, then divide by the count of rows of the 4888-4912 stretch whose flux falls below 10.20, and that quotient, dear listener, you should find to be 3.0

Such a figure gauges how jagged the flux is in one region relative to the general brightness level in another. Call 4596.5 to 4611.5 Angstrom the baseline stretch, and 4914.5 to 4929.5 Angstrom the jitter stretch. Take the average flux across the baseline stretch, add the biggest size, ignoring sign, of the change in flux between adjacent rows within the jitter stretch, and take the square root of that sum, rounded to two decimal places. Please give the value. 3.50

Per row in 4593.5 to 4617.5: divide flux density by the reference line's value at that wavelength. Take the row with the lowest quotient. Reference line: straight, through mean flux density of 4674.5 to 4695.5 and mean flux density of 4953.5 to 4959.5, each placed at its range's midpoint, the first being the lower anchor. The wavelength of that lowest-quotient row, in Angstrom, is 4601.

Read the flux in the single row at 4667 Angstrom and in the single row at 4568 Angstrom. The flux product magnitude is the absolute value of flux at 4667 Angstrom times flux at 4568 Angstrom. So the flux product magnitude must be 106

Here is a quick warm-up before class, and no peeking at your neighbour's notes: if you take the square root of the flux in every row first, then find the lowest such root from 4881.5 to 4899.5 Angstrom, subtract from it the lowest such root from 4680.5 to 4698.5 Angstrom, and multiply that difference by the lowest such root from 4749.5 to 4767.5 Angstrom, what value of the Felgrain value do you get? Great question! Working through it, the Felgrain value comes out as 0.38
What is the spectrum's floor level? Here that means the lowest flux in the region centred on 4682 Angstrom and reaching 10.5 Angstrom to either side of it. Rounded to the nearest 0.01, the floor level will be 9.35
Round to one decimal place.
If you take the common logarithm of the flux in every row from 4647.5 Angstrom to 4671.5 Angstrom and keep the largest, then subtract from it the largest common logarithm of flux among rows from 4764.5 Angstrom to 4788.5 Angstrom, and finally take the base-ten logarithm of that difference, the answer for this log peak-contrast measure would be -1.8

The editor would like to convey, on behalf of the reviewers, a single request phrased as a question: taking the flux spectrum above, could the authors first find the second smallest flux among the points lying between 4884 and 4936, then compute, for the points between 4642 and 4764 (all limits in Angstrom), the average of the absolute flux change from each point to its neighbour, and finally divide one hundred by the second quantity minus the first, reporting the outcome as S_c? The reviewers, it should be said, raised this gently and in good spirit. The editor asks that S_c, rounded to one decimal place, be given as -10.2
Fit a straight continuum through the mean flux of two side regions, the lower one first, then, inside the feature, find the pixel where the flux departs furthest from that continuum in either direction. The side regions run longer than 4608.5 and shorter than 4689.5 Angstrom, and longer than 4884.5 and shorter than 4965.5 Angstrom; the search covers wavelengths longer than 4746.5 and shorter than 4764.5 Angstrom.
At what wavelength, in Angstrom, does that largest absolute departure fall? 4748 Angstrom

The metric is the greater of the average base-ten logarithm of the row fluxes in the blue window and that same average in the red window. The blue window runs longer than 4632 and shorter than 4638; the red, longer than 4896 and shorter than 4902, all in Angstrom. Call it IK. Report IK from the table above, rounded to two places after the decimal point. 1.05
